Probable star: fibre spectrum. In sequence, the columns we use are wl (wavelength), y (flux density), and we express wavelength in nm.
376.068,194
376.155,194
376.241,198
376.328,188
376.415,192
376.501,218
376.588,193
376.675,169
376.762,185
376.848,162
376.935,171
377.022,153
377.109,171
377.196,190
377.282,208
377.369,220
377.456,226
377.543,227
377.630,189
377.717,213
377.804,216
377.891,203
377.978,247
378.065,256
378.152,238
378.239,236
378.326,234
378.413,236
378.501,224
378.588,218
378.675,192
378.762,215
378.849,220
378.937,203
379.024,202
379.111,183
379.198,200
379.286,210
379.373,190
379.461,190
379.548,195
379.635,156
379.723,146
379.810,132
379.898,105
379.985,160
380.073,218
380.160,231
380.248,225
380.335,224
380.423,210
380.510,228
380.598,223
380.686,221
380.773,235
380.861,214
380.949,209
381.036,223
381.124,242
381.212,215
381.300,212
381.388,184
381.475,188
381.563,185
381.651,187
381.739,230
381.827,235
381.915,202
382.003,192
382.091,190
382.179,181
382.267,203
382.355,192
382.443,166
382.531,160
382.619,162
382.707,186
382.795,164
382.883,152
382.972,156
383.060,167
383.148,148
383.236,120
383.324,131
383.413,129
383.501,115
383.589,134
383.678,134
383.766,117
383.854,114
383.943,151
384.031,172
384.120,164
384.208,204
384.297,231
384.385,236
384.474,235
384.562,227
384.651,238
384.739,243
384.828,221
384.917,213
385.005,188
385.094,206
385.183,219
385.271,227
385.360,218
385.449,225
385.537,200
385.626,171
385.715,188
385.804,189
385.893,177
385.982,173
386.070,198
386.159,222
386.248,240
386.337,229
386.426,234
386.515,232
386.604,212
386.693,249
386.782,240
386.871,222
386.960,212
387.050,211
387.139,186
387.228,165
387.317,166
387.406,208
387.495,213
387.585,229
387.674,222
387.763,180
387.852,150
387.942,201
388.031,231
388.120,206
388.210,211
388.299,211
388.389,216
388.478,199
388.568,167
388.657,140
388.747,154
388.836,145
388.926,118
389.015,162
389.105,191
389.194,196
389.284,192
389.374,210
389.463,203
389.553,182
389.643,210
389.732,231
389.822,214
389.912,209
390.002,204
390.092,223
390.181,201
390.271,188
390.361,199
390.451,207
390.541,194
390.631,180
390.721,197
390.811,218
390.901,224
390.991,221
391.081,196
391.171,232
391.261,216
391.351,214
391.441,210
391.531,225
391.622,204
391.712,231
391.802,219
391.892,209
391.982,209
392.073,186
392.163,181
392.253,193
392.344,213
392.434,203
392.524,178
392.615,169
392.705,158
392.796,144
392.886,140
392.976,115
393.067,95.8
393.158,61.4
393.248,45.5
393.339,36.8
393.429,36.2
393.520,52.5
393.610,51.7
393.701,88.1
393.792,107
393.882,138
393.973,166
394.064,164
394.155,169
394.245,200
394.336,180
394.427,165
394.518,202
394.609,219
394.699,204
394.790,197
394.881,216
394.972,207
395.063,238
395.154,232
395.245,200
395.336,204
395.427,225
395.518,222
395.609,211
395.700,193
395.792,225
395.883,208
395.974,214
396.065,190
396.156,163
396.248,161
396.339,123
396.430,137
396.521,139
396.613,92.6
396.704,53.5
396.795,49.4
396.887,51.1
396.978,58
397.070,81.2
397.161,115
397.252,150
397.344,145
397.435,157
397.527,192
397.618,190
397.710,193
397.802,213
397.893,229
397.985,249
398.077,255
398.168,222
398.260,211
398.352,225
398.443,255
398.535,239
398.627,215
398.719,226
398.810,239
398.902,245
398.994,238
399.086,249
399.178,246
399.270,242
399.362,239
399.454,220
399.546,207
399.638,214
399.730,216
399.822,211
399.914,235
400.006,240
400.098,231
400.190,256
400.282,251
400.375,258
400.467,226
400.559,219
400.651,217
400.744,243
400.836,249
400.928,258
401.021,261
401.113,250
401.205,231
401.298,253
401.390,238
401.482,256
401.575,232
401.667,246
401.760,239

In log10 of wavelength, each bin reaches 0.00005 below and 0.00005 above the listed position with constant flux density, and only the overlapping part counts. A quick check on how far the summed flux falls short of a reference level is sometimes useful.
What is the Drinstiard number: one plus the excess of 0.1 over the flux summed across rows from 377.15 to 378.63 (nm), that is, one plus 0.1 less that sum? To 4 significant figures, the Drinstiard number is -3780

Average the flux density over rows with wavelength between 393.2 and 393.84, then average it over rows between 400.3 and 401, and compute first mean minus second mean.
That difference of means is -179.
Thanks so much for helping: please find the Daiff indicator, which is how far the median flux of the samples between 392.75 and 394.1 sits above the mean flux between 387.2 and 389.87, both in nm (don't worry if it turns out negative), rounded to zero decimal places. -95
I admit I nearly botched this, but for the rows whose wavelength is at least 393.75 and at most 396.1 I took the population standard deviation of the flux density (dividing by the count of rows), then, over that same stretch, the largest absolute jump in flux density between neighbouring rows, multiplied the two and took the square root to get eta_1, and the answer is 33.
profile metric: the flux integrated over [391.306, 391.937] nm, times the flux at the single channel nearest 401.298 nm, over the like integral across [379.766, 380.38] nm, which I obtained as 304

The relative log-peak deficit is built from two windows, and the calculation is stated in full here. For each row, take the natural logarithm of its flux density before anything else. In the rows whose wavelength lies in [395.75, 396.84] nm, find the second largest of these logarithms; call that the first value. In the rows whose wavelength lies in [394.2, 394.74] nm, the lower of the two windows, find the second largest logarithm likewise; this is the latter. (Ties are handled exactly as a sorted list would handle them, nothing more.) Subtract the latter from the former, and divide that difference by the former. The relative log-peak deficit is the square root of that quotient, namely 0.094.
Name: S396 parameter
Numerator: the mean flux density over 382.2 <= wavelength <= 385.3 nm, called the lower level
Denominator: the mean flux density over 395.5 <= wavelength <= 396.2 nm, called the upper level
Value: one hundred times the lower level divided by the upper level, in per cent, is 88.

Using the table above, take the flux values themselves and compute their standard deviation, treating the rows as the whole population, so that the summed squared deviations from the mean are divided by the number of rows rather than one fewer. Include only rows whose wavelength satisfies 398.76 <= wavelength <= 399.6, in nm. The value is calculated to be 13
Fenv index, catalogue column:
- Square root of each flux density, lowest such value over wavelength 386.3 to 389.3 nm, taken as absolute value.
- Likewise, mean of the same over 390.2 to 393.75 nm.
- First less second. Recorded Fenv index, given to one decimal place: -1.8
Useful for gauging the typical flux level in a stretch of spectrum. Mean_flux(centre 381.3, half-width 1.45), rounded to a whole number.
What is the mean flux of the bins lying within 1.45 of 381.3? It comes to 201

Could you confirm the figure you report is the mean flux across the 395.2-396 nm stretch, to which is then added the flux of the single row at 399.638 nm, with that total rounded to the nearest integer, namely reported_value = 425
